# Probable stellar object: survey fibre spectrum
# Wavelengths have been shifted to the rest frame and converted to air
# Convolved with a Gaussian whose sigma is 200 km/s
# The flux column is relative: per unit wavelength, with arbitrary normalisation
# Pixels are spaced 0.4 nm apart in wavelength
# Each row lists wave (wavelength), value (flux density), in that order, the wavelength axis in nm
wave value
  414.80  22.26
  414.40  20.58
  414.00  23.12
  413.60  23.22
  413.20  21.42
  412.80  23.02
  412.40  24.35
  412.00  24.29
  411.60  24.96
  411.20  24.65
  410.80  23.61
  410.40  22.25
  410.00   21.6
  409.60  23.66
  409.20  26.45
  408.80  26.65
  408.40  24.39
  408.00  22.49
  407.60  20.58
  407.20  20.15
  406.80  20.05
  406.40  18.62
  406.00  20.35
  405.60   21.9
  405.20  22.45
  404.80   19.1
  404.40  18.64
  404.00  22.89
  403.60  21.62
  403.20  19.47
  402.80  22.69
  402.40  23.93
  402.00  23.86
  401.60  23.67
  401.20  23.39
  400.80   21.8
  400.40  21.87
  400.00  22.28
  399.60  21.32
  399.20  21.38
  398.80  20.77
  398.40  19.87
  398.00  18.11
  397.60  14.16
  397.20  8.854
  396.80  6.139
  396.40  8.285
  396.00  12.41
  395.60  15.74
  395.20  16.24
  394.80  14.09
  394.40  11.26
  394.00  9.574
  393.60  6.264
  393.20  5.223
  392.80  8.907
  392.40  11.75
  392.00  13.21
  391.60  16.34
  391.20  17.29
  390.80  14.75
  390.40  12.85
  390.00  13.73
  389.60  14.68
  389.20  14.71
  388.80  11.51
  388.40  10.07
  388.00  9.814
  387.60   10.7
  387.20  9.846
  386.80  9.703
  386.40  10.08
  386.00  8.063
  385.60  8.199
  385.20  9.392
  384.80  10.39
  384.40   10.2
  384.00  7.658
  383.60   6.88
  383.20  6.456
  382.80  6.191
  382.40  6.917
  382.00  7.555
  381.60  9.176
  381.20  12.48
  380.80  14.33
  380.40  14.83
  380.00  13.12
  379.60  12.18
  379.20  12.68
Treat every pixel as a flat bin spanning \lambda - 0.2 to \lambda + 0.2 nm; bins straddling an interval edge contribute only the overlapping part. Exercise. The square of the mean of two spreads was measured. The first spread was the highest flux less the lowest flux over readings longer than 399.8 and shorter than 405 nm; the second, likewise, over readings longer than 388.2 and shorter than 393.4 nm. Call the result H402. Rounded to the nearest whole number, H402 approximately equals 75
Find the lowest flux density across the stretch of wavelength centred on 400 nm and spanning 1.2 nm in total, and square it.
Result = 455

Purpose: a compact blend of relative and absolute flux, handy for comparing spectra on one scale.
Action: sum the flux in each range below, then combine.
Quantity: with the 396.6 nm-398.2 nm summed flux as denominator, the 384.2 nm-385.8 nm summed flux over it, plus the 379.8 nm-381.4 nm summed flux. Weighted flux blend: 56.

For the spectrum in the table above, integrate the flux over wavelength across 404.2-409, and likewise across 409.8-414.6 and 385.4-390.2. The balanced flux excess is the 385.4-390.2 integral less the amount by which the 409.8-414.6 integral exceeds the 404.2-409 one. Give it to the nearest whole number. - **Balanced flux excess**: 44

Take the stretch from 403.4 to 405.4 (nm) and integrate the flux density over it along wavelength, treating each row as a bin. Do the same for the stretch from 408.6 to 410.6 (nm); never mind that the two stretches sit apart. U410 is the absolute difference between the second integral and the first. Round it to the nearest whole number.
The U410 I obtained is 6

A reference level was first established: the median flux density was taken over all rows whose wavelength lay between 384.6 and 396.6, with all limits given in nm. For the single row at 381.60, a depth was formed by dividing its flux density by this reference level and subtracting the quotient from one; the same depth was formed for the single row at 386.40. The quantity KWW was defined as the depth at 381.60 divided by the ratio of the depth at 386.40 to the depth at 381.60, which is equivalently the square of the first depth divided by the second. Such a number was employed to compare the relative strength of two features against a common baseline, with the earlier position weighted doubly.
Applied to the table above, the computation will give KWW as 0.33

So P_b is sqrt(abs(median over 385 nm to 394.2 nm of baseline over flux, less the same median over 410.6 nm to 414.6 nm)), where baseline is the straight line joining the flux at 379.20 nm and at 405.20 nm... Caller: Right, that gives 0.68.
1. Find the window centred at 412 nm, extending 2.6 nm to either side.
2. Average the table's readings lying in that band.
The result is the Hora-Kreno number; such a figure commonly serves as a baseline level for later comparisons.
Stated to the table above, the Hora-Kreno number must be 23.1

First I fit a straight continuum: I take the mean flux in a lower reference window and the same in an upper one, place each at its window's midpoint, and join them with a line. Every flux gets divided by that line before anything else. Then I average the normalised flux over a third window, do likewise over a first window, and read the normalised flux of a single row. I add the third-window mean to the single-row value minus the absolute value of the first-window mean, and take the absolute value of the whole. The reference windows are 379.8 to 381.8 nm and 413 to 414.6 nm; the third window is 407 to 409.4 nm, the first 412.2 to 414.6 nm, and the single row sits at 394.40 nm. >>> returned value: 0.8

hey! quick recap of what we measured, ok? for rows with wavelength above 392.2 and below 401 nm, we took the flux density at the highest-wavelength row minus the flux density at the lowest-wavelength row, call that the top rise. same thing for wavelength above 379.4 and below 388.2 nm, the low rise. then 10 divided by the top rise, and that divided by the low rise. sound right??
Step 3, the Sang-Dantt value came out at -0.4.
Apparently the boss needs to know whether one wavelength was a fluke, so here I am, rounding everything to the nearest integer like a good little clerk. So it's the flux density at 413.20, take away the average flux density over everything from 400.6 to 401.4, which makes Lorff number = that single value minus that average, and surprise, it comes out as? -1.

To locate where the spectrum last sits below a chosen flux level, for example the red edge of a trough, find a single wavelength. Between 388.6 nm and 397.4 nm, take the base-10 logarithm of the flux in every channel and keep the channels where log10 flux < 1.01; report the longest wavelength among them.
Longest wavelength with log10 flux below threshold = 397.20 nm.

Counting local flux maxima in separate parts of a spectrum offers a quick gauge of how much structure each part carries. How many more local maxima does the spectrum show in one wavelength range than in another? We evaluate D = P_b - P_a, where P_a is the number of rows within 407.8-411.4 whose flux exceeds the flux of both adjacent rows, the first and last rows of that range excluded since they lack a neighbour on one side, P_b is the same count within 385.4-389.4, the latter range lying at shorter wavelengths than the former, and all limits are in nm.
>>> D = 1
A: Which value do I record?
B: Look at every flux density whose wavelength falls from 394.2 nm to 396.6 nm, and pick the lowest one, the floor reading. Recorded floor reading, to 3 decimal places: 8.285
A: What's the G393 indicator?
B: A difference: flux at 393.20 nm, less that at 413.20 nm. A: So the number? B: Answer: -16.2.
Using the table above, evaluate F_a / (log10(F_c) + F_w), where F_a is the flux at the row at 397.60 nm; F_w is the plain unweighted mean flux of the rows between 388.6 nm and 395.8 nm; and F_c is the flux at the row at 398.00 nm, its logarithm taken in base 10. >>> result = 1.02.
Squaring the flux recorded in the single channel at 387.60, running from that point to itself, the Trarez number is 114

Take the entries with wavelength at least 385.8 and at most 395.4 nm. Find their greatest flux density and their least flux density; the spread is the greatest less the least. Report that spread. 12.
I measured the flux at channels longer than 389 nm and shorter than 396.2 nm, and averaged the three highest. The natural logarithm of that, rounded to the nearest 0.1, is 2.8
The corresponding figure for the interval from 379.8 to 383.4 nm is 2.6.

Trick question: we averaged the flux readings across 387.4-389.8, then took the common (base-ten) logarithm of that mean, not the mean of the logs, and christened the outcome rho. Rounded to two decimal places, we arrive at 1.08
